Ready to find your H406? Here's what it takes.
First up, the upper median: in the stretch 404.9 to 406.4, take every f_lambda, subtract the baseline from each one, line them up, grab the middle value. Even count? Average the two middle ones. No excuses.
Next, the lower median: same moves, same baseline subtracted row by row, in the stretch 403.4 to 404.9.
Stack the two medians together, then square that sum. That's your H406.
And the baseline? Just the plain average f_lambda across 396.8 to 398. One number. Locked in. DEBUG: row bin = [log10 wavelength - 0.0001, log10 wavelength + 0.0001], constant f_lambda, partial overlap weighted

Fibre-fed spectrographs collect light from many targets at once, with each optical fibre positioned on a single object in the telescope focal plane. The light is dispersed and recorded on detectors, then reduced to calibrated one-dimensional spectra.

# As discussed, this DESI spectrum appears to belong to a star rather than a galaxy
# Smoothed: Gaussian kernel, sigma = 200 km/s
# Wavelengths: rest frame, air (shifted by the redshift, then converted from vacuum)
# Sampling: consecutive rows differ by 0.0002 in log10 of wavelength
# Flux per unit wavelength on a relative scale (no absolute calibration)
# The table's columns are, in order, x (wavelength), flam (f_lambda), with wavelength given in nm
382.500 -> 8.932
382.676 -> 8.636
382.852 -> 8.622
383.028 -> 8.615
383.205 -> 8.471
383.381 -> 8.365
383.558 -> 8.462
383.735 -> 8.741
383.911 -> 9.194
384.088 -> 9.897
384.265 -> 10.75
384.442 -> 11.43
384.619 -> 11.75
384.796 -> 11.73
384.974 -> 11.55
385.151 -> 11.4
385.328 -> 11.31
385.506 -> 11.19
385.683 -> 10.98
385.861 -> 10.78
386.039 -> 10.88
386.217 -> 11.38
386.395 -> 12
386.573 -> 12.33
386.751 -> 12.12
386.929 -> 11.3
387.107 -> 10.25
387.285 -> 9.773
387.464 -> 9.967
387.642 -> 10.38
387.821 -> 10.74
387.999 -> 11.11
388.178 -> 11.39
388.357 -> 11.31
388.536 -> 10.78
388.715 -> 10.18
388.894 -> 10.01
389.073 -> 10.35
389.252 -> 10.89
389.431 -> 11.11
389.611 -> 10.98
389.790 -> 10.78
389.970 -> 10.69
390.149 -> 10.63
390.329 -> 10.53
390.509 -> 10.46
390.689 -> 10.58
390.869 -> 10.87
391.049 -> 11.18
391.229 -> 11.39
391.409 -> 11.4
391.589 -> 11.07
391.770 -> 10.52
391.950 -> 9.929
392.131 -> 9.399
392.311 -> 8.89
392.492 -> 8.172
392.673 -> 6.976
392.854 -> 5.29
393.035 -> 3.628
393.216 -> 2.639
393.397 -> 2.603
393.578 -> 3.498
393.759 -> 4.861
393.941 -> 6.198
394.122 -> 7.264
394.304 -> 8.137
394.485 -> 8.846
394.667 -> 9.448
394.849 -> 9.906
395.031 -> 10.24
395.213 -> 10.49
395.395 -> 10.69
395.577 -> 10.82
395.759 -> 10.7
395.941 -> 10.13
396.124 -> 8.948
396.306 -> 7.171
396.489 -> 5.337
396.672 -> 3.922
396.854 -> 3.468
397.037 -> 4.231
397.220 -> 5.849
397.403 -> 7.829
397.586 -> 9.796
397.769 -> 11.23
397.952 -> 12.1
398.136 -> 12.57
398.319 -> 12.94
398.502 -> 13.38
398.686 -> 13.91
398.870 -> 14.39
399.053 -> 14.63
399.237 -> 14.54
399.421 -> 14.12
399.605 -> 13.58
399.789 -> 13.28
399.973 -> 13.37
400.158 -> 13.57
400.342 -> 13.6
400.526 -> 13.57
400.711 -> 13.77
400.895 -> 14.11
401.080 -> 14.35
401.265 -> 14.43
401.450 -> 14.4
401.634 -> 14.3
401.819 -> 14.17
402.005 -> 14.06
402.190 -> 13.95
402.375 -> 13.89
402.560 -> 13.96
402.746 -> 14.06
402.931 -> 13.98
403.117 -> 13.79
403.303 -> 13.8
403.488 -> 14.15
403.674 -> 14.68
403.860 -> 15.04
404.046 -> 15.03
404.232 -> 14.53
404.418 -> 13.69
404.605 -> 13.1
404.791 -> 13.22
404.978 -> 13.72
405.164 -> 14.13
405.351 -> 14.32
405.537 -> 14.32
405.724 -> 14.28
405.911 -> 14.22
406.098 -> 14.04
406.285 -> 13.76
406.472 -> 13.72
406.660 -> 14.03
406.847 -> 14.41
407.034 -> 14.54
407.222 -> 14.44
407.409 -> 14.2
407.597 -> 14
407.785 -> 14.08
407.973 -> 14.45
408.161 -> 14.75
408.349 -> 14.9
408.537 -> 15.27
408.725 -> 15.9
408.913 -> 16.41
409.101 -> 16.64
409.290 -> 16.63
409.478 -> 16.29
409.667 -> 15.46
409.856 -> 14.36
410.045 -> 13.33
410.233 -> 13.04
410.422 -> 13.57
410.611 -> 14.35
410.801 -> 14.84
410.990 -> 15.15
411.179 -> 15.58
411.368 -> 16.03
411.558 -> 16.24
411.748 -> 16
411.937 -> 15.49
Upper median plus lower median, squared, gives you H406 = 168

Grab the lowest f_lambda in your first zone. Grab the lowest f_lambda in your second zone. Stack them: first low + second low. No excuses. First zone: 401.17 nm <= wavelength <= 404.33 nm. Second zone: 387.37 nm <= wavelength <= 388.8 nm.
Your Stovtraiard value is 24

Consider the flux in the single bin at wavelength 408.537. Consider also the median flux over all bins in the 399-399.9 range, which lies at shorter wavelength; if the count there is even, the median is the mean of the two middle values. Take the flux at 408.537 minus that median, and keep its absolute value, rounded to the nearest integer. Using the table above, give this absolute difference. 1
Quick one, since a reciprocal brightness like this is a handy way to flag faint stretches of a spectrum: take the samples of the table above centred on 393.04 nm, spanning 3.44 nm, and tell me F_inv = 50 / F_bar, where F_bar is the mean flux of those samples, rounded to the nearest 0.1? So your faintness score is 6.8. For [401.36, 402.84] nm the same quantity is 3.5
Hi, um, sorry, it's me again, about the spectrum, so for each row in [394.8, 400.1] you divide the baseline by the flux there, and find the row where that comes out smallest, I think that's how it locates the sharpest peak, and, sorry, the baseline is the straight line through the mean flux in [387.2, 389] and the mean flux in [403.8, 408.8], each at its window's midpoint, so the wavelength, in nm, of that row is 399.053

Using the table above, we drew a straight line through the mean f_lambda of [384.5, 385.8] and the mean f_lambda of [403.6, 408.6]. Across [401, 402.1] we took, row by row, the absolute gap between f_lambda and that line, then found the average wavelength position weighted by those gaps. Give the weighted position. 401.47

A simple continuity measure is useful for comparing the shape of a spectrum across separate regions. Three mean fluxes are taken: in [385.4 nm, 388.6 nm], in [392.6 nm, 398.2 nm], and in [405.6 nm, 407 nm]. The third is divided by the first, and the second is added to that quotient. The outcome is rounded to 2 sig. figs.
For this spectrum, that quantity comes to 8.8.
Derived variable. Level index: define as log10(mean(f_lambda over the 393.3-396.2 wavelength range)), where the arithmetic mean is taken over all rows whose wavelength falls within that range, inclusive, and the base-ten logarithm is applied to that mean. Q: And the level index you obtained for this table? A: 0.92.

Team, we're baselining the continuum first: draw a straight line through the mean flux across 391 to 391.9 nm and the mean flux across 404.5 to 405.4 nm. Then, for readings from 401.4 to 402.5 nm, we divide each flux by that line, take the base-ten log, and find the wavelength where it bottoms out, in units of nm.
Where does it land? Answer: 402.375 nm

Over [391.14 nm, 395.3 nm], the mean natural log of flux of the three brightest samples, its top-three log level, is 2.42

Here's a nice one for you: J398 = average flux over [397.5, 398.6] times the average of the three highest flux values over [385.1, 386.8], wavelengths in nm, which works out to 146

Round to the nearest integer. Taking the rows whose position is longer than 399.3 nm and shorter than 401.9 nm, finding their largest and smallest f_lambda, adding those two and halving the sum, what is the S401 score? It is 14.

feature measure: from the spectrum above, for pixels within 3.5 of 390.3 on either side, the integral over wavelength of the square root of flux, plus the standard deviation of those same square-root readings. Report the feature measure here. 22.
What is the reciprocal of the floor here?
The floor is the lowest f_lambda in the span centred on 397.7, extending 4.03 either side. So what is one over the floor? 0.29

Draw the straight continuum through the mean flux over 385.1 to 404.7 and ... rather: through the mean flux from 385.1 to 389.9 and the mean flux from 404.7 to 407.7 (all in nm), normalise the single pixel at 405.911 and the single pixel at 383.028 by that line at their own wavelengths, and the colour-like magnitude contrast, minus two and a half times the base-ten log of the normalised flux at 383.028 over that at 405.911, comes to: 0.20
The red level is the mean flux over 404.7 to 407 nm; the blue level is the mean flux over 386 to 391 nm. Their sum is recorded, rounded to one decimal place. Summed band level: 24.9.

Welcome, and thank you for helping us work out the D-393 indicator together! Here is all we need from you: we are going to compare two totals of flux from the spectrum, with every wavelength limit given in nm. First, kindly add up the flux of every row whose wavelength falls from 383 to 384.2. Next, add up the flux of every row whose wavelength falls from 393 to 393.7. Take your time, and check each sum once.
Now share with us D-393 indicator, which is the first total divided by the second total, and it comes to 5.0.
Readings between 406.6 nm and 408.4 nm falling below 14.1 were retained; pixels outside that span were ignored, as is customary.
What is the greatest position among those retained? 407.785 nm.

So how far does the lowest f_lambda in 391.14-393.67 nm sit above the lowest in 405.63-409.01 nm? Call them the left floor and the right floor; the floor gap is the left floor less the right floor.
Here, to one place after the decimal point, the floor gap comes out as -11.1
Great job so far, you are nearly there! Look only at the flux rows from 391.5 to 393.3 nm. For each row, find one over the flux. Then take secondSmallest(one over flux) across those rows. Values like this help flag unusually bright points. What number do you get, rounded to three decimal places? 0.095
